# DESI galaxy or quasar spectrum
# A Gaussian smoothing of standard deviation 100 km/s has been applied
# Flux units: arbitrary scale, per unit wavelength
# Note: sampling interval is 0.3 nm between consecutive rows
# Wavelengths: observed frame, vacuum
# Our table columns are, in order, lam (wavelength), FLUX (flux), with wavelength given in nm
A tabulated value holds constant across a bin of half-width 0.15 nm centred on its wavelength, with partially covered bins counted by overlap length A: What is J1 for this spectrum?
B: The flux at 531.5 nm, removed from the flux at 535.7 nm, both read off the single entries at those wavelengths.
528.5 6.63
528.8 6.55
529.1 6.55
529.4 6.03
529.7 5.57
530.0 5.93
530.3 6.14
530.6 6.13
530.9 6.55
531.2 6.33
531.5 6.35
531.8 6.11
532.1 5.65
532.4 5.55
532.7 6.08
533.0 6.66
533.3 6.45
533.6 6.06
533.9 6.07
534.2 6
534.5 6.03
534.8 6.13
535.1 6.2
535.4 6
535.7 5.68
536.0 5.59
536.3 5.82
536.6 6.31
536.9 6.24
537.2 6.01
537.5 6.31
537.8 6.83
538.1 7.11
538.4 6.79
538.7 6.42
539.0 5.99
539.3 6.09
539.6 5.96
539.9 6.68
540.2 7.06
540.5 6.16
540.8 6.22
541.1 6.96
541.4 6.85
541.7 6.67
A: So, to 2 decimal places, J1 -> -0.67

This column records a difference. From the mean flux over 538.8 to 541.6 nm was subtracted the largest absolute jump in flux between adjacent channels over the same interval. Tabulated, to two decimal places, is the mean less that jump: 5.54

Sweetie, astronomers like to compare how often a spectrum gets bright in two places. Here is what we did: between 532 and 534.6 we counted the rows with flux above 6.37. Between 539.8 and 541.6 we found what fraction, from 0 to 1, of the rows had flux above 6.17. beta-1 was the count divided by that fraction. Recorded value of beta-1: 2.4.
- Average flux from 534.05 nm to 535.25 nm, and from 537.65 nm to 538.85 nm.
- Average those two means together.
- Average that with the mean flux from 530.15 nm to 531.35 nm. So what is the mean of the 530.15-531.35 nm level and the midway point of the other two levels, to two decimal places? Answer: 6.36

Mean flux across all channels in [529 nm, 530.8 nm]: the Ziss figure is 6.06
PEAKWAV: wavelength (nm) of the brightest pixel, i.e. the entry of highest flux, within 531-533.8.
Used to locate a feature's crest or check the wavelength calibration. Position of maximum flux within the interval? 533.0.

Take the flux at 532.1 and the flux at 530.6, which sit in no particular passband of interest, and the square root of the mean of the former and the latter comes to 2.43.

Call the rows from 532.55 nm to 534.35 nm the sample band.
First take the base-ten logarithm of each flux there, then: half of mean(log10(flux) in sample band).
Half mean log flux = 0.397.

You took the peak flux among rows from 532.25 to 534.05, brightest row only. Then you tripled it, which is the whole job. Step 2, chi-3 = 20.0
